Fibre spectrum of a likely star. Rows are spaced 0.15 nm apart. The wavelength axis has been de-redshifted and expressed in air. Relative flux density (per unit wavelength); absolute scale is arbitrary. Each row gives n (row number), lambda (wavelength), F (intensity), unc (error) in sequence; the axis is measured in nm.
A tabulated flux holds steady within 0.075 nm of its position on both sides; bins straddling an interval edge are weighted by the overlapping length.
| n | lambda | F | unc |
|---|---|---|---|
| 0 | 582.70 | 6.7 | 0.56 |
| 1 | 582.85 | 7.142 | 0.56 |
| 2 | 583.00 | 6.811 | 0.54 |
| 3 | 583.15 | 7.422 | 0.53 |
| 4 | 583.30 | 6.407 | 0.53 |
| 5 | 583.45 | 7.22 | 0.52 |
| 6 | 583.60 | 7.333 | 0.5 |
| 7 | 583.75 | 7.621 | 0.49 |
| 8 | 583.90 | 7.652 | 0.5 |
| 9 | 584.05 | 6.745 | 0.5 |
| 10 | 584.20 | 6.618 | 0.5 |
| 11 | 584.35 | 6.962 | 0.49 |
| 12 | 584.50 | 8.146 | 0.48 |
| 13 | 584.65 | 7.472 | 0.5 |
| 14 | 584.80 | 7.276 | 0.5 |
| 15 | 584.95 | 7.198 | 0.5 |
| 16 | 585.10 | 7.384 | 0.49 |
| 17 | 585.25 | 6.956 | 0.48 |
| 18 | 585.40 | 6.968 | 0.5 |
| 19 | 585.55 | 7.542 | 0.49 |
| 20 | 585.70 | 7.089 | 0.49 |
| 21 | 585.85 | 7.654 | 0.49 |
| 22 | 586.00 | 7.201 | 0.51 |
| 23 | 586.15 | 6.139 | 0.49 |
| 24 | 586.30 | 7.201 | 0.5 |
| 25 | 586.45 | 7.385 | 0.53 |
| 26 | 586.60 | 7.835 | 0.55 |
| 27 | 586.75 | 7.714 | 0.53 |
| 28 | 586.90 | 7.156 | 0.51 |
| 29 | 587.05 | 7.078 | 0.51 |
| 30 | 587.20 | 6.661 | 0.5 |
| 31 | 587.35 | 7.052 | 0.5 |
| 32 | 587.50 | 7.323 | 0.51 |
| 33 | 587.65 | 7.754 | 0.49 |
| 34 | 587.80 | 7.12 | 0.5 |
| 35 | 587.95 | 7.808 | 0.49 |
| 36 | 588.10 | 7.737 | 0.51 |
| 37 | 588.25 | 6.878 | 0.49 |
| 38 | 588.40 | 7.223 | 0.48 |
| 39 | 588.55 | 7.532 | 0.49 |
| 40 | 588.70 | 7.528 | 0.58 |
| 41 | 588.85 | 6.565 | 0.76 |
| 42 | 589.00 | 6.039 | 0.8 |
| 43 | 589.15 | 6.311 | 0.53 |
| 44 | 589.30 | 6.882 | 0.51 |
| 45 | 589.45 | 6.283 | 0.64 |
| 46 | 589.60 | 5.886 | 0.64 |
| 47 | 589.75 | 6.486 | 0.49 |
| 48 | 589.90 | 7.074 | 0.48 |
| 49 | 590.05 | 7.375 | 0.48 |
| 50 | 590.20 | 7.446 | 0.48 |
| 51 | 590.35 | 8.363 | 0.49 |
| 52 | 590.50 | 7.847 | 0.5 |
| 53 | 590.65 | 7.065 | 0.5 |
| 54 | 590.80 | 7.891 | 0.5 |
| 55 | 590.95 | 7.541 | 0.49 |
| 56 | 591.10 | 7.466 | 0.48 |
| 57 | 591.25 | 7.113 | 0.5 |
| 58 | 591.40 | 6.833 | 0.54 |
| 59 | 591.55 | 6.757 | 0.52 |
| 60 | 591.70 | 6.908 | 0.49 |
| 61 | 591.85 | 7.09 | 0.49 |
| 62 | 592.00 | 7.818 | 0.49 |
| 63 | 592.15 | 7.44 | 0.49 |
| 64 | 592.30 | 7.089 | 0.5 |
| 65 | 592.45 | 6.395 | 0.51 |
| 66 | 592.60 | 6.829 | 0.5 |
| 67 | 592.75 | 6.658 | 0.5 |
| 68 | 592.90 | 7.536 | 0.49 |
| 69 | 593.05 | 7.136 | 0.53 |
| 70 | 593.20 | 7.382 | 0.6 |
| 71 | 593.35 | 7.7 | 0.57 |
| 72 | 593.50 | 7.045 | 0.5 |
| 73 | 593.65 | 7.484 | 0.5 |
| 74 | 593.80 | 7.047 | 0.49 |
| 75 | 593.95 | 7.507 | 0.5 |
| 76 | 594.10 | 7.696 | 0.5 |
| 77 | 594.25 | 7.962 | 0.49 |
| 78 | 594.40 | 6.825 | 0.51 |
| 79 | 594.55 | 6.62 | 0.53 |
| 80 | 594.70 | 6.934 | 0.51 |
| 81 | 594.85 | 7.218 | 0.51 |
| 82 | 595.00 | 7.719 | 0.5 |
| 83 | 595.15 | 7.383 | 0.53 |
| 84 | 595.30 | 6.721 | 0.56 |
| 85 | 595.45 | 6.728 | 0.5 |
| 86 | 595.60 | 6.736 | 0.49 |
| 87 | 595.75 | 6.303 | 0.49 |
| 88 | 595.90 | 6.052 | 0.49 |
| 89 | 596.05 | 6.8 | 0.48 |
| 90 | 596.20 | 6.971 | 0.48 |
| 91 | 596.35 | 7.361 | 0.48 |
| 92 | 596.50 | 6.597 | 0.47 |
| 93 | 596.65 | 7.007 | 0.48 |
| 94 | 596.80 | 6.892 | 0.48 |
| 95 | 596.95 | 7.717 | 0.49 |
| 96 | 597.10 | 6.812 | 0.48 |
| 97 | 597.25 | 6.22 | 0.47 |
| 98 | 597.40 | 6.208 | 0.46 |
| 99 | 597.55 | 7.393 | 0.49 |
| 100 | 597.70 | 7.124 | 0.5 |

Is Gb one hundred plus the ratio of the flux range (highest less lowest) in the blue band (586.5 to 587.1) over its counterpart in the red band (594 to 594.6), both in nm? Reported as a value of 101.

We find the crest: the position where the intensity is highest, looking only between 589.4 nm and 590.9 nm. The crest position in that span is 590.35 nm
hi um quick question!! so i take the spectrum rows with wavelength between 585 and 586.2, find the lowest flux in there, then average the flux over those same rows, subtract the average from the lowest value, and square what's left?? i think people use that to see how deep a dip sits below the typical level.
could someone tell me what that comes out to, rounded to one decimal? 1.0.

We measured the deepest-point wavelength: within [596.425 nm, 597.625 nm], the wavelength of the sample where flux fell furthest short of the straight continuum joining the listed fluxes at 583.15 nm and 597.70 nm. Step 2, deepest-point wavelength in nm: 597.40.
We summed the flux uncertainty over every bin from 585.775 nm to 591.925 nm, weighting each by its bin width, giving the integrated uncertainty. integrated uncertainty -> 3.2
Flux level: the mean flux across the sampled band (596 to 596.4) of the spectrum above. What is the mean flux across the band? 7.04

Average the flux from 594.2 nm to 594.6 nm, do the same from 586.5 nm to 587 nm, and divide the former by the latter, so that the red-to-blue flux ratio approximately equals 0.94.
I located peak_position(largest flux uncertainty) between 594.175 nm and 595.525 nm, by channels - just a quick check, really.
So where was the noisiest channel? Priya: 595.30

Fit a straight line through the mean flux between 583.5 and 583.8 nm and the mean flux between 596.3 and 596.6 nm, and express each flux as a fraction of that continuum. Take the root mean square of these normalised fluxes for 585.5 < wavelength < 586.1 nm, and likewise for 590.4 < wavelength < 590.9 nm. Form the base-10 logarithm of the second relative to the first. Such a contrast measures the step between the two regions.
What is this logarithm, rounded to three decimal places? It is 0.025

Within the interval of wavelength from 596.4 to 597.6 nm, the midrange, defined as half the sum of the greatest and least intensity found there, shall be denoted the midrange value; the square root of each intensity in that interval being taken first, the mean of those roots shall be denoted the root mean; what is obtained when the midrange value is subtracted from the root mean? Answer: -4.35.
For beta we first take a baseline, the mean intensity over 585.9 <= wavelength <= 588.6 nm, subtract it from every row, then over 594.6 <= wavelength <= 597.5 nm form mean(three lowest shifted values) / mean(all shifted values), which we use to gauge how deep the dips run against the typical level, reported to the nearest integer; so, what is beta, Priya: 3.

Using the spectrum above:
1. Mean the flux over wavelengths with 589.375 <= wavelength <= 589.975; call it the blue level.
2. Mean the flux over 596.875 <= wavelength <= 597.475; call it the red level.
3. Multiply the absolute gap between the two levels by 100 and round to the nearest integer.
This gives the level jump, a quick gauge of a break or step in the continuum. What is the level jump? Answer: 31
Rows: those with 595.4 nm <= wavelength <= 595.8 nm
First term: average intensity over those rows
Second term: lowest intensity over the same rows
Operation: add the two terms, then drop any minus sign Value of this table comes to 12.9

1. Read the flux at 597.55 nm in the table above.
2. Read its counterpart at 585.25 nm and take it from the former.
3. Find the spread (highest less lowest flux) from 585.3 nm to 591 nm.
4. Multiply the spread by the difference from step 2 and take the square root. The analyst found 1.04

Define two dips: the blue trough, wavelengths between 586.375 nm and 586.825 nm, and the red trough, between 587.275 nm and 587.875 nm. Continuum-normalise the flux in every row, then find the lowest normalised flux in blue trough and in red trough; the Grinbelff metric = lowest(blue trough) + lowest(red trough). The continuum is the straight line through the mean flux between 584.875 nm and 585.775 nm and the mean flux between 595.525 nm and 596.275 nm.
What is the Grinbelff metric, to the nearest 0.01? 2.03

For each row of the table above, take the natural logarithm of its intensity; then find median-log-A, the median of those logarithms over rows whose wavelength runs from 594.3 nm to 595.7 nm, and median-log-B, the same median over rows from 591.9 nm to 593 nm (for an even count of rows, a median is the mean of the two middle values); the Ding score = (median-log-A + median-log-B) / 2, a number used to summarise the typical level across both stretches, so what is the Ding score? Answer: 1.94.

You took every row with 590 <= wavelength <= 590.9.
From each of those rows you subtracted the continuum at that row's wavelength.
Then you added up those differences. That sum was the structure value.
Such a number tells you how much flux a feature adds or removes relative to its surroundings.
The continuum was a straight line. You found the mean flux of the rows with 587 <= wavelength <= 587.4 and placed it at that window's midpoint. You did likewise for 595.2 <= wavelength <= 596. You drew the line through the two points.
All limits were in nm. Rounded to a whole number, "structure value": 5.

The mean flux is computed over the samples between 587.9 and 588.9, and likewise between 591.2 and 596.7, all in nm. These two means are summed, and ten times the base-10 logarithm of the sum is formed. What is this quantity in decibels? 11.6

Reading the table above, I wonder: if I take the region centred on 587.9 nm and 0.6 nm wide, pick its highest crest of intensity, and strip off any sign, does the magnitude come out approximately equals 7.8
